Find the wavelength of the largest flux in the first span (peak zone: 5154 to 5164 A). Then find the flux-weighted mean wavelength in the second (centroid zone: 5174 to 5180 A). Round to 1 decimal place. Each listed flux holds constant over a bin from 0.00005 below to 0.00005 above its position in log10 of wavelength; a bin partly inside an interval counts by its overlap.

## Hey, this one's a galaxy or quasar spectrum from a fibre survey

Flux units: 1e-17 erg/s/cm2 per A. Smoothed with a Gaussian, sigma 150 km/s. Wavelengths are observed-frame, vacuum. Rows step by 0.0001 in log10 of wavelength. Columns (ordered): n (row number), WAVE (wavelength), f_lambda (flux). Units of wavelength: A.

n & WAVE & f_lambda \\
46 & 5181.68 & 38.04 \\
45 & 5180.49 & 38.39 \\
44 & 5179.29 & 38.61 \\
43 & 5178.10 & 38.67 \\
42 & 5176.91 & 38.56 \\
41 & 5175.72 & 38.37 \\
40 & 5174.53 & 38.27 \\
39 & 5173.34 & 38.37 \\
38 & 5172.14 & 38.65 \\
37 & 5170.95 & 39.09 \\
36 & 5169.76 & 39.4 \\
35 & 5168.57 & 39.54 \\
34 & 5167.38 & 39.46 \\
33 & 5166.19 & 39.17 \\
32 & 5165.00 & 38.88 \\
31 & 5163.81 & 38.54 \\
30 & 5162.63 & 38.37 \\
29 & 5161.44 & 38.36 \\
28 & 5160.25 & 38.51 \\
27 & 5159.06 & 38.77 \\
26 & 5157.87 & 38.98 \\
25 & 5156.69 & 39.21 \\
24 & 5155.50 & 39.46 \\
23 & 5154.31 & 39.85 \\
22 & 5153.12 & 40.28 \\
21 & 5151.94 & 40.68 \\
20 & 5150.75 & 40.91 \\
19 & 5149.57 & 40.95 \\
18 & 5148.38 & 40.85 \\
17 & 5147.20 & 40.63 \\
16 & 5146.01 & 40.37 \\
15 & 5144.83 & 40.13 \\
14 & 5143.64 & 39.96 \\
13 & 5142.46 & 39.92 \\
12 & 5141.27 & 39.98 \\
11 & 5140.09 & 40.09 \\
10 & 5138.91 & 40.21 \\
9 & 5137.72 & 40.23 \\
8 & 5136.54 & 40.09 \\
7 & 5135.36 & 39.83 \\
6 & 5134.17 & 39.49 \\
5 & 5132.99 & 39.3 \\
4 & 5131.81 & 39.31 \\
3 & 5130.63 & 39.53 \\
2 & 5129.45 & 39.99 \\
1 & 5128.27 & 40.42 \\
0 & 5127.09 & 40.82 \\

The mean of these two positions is 5165.6 A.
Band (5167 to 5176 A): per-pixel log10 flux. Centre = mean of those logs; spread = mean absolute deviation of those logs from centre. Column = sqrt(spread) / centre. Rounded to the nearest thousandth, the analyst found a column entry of 0.046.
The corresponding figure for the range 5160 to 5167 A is 0.034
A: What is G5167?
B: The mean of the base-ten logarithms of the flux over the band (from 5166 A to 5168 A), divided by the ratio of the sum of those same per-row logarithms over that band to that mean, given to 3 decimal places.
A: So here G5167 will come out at 0.797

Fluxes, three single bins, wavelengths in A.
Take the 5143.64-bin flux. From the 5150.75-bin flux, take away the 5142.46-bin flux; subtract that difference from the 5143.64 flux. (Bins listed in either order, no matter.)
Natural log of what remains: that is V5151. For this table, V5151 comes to 3.663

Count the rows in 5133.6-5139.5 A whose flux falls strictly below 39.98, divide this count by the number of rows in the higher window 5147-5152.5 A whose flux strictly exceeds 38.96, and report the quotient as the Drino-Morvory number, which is 0.40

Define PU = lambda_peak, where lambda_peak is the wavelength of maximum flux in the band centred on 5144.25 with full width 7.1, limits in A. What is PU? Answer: 5147.20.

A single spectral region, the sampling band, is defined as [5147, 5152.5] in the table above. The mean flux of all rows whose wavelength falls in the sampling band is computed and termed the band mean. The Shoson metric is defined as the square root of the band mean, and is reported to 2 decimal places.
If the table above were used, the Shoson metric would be 6.39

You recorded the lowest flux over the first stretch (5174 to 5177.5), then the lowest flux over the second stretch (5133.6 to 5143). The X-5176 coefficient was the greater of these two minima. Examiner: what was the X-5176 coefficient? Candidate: 39.5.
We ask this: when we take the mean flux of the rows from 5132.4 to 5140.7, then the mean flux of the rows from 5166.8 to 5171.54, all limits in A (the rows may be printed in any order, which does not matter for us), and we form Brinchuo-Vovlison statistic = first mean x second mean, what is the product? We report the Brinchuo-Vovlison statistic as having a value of 1571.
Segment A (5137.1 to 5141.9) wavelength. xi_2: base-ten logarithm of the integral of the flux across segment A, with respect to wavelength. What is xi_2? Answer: 2.28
